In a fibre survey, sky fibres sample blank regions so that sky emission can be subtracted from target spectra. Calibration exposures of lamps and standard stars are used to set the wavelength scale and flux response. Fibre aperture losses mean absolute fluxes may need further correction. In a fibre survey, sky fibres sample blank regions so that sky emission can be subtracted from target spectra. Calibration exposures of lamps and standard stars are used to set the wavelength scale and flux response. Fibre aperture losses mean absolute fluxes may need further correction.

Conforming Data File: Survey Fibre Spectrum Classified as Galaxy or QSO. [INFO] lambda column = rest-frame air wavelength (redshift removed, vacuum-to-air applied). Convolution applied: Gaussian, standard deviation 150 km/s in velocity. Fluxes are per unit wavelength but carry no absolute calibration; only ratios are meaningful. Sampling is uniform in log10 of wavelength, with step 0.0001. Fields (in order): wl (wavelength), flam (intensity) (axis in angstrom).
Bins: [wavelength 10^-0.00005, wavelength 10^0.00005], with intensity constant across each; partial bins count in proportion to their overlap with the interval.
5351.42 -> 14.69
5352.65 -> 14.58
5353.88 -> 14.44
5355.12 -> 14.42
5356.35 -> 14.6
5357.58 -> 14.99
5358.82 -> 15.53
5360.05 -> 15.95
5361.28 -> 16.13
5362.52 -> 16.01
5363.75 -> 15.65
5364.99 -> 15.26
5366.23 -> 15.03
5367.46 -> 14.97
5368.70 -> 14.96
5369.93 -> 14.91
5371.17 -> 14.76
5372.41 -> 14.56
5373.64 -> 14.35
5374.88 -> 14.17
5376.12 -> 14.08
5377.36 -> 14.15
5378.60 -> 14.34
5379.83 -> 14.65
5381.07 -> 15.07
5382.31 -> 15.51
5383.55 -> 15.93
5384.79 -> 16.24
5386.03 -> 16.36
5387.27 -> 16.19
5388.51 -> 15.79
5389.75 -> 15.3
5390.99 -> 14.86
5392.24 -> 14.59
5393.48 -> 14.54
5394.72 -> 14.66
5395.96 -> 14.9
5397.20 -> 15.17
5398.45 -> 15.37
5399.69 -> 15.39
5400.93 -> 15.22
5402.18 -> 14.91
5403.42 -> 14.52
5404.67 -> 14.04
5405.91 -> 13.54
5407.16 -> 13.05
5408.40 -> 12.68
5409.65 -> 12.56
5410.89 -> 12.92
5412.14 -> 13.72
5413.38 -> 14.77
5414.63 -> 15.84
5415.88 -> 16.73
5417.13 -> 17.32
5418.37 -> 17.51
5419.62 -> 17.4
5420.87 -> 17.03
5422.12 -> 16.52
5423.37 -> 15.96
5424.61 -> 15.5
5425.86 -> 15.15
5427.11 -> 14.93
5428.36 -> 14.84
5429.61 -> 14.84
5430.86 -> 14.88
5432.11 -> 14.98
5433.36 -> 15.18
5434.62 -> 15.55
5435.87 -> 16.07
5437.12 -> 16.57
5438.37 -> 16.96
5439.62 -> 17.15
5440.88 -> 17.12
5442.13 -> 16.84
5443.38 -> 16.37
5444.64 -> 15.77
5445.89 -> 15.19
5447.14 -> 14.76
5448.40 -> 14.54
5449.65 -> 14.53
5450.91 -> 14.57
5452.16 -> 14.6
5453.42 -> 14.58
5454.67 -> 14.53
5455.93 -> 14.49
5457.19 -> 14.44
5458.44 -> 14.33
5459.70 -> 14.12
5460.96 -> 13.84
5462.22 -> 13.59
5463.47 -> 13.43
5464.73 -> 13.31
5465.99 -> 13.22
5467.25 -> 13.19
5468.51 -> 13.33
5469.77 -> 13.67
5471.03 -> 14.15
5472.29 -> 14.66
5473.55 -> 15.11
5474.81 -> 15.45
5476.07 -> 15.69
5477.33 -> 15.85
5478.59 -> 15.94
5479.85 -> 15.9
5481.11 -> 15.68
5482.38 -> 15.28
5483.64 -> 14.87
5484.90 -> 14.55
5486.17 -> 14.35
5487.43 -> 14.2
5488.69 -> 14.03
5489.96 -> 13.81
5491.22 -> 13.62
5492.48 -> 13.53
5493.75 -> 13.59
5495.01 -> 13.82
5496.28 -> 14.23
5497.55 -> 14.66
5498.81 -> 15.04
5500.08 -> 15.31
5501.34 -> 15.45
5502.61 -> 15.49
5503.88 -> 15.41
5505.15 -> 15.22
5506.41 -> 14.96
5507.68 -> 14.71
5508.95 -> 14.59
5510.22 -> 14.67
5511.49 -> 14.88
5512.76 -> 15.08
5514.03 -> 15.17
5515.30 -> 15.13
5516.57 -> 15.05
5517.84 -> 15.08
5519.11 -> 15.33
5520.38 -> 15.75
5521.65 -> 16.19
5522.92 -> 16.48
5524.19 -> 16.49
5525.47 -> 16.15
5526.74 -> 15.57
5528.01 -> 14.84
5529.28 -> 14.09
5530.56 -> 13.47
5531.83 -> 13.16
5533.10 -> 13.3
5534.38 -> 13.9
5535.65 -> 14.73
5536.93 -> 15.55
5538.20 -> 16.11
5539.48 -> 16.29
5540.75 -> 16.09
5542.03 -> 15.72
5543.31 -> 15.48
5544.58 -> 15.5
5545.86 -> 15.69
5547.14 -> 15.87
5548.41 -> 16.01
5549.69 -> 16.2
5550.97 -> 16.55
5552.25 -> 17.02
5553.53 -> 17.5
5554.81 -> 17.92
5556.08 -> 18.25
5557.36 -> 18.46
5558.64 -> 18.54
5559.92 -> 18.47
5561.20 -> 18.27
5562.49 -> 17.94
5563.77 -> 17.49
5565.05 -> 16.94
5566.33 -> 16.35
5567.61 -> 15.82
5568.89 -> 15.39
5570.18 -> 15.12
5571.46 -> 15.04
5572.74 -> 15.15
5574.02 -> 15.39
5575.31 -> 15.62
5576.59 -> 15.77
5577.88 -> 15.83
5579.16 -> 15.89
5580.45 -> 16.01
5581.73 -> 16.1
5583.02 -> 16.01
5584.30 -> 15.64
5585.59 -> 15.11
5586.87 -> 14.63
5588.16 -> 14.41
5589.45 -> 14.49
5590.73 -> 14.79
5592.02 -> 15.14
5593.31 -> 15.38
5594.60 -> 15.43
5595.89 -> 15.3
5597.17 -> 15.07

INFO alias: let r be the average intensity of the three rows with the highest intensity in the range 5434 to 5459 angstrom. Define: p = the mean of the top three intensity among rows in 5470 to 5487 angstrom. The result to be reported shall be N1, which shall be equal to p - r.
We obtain -1.2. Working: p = 15.9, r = 17.1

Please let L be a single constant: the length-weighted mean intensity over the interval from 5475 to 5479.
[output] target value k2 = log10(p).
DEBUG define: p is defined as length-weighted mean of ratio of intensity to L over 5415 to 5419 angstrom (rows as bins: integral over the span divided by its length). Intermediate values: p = 1.083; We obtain 0.035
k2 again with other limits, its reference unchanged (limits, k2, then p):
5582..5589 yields -0.017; 0.962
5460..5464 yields -0.062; 0.866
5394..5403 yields -0.020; 0.955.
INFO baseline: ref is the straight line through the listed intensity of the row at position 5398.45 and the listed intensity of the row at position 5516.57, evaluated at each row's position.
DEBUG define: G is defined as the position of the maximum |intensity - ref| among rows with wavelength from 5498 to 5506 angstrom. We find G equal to 5502.61 angstrom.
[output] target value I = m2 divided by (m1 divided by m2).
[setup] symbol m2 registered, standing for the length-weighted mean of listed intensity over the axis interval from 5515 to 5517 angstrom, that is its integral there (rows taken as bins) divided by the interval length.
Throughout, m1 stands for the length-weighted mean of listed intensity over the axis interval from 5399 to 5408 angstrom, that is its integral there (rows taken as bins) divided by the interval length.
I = 16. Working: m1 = 14.4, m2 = 15.1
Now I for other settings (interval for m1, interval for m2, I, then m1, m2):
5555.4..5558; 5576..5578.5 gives 14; 18.4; 15.8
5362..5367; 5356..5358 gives 14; 15.5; 14.8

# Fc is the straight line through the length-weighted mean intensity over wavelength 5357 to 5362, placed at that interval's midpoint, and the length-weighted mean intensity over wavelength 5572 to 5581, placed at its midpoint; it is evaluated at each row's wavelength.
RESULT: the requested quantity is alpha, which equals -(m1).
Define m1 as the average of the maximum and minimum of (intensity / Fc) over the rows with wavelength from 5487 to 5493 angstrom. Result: -0.89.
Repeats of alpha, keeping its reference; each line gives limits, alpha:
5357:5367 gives -0.99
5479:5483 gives -1.00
